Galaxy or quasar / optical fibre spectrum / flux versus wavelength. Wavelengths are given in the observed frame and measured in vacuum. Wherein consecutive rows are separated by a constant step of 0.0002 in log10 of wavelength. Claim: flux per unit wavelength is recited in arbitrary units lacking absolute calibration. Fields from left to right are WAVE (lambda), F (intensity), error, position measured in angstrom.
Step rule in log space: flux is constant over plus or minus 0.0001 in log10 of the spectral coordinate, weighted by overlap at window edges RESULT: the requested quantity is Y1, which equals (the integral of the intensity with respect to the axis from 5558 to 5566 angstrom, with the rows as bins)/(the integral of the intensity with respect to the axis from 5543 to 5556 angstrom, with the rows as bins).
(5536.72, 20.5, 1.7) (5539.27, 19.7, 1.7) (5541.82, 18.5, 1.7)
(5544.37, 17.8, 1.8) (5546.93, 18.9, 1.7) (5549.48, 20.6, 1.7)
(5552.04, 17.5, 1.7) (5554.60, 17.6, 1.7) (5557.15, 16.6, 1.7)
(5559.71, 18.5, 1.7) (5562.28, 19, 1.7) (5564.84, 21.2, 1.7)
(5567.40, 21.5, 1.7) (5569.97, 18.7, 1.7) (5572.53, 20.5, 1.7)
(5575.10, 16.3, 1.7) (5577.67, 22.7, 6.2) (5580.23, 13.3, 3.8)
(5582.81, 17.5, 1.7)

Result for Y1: 0.65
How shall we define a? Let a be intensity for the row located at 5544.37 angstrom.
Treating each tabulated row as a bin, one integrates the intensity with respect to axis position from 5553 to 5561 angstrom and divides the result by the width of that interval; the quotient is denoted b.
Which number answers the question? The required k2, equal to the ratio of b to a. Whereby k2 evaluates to 0.99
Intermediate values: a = 17.8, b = 17.6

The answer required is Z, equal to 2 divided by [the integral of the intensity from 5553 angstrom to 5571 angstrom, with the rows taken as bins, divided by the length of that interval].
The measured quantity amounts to 0.105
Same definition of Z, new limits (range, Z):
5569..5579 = 0.102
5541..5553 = 0.107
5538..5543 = 0.105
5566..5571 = 0.099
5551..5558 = 0.116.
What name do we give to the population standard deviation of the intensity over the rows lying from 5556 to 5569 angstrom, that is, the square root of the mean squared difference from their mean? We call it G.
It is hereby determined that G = 1.8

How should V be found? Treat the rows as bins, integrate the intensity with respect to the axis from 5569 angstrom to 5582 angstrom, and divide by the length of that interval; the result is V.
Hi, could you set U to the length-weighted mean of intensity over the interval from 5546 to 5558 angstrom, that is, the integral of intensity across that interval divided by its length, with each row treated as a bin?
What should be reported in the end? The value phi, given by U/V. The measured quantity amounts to 1.00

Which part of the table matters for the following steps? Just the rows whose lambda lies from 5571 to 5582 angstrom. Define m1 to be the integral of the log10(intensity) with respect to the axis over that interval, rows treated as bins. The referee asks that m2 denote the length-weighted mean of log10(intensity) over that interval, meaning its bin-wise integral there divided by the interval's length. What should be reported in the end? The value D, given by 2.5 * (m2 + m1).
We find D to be 37.5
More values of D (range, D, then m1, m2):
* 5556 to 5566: 35.0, 12.7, 1.27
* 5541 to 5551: 35.1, 12.8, 1.28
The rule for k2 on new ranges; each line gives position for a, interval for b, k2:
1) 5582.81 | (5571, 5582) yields 1.04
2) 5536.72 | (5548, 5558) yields 0.89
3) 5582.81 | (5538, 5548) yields 1.07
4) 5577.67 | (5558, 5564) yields 0.83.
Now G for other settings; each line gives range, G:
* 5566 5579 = 2.2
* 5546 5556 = 1.3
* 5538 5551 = 1.0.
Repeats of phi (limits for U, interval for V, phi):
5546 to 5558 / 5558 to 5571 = 0.93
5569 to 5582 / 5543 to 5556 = 0.99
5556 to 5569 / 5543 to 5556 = 1.05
